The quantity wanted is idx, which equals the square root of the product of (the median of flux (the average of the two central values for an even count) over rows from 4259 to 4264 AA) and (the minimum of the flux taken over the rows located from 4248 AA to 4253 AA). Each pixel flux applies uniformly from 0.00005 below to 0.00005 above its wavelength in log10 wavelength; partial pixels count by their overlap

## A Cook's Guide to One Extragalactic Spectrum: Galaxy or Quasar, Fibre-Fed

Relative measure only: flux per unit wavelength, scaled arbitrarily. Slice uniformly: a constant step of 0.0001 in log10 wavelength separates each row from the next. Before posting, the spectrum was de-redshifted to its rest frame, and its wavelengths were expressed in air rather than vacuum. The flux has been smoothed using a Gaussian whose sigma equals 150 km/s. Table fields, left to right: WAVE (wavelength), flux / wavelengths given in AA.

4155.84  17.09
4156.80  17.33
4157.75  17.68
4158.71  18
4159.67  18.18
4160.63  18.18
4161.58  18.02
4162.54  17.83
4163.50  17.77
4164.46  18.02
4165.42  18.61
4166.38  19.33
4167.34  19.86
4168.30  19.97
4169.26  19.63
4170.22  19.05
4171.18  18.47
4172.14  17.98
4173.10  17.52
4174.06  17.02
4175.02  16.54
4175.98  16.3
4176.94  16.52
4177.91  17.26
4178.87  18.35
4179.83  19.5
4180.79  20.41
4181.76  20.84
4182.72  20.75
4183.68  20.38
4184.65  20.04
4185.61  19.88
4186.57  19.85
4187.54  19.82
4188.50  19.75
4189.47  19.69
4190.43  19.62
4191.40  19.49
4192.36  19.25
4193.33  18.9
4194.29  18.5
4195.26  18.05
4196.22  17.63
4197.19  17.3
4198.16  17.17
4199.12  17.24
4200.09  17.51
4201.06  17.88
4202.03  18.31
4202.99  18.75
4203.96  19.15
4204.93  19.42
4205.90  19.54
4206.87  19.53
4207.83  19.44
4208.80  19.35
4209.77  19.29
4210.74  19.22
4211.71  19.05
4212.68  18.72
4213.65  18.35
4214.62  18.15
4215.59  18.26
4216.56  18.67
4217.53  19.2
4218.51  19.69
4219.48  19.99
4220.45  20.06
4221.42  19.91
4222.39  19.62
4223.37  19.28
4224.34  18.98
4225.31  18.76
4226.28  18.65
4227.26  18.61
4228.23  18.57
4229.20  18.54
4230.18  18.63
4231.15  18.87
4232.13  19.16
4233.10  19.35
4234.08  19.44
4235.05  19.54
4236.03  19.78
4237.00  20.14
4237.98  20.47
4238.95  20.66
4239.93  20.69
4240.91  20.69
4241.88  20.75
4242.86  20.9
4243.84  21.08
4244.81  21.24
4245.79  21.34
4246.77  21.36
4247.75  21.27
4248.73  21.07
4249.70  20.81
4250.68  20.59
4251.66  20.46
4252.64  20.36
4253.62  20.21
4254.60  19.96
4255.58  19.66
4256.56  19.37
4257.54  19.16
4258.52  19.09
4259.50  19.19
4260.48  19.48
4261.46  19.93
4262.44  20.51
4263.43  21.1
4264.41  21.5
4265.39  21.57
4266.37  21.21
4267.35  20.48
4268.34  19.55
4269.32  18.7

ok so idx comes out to 20.1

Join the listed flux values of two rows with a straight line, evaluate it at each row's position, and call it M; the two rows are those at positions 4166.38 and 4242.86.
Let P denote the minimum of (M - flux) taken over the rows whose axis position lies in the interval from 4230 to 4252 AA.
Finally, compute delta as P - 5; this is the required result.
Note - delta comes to -5.38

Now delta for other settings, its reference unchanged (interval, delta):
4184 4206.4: -5.33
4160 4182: -6.19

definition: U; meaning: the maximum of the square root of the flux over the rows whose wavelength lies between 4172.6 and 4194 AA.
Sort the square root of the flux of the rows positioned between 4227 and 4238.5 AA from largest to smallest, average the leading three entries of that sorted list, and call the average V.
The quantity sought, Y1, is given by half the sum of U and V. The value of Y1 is 4.53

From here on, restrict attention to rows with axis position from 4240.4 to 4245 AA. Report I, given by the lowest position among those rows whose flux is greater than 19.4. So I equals 4240.91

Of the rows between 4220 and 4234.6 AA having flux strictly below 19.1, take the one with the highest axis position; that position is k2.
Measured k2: 4231.15 AA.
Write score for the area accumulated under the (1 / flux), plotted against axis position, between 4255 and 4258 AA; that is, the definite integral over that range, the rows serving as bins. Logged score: 0.155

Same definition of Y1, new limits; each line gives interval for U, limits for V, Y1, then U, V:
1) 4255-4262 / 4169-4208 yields 4.51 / 4.46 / 4.55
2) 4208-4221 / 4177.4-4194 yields 4.51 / 4.48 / 4.55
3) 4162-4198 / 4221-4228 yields 4.50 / 4.57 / 4.43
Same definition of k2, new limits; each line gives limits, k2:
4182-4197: 4196.22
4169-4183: 4178.87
